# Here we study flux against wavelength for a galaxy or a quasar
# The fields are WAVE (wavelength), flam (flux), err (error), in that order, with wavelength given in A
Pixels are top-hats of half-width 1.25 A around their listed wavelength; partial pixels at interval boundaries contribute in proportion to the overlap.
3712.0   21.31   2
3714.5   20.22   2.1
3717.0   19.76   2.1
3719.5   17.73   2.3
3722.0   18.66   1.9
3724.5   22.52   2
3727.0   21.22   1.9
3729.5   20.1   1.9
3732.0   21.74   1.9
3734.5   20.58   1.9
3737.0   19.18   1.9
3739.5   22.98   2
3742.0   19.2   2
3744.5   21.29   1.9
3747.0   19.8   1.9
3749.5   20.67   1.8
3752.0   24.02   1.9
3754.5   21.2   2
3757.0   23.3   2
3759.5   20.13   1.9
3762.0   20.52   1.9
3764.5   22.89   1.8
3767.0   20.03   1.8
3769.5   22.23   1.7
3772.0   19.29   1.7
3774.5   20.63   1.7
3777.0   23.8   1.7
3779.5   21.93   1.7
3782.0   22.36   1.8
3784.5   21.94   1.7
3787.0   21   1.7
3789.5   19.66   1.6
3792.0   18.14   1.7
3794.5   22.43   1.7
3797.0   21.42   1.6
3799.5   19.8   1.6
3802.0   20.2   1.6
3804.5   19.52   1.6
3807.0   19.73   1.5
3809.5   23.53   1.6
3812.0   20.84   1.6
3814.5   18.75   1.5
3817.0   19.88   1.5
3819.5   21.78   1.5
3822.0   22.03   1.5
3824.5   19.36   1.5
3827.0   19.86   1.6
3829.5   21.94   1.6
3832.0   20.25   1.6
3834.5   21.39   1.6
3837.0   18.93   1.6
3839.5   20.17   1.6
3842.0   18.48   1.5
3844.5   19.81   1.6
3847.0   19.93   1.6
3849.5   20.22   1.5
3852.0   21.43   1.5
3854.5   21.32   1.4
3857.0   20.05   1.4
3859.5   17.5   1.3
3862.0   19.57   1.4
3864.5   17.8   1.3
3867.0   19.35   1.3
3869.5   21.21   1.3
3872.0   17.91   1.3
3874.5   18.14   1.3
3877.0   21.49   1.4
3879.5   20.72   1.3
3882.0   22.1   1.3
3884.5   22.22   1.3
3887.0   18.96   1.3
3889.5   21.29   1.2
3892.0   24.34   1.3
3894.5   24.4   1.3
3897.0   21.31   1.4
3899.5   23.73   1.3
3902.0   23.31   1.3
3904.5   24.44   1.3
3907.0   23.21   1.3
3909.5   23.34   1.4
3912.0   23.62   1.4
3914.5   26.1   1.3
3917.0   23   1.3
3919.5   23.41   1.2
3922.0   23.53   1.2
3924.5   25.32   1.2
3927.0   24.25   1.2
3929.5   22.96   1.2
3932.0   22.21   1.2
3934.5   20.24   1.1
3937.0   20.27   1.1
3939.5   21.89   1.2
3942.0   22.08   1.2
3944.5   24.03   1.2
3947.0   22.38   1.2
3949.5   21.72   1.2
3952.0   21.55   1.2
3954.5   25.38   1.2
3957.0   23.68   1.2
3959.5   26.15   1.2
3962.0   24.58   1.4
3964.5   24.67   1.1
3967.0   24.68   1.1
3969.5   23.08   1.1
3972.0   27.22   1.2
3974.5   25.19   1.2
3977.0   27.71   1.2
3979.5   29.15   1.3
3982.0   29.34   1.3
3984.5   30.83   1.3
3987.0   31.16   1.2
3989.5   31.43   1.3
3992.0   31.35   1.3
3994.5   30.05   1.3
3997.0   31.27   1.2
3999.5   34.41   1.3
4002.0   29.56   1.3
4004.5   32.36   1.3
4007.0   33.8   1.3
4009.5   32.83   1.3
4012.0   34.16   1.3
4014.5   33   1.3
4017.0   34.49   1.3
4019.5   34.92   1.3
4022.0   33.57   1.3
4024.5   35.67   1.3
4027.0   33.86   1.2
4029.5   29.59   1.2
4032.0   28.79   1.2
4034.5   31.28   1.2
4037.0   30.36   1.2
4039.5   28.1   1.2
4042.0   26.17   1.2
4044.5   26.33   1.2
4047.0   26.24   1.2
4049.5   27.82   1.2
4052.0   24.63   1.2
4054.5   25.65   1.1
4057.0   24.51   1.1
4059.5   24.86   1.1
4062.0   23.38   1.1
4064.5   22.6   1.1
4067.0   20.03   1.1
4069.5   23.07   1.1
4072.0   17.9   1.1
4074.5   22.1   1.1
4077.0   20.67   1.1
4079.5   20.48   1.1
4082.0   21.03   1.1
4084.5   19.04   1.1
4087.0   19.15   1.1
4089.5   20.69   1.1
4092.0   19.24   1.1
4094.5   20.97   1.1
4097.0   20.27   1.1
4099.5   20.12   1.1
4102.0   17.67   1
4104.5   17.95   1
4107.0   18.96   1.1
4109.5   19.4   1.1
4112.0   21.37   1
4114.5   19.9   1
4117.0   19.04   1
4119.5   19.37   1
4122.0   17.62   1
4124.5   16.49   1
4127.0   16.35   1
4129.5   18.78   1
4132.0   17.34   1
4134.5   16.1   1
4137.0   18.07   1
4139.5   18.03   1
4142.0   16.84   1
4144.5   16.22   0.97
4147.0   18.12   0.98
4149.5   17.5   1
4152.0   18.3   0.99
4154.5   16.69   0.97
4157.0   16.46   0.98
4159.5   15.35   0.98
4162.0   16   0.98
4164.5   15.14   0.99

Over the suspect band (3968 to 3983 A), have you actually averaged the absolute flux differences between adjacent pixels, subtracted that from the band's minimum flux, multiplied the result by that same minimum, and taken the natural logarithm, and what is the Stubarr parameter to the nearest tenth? 6.2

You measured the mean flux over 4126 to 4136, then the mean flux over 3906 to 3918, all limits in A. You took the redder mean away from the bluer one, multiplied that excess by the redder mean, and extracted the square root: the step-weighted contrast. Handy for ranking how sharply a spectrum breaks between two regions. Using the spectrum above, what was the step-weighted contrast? 11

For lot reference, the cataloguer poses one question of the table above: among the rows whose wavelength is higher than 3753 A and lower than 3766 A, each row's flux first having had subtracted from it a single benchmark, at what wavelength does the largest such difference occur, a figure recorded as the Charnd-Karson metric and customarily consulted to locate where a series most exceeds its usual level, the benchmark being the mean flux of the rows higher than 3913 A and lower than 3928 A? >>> 3757.0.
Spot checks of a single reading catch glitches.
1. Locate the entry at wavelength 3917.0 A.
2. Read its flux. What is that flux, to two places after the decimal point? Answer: 23.00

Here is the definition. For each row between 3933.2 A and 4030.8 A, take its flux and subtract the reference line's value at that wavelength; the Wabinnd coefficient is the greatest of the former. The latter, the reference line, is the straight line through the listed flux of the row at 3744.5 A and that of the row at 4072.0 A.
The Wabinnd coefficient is 17.3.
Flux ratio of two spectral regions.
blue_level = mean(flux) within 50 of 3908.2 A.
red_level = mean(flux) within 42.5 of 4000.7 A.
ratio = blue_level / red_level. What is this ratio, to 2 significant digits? 0.73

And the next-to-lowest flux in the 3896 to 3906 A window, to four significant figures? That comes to 23.31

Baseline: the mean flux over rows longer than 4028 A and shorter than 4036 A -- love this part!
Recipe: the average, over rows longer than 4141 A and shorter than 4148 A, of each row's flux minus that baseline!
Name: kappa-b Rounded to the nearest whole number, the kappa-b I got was -13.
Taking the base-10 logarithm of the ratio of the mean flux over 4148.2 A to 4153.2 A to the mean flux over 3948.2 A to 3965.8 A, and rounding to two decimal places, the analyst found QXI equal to -0.13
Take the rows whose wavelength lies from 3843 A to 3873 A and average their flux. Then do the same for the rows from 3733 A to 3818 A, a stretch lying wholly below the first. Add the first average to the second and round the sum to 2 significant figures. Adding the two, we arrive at 41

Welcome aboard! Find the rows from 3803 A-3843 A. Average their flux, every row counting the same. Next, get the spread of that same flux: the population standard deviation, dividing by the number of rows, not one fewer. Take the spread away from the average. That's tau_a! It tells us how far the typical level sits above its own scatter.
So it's 19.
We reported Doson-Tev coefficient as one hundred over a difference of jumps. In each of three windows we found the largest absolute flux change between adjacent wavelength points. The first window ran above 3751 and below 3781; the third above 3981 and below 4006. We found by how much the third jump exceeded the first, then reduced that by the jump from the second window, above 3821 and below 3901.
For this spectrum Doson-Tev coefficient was -60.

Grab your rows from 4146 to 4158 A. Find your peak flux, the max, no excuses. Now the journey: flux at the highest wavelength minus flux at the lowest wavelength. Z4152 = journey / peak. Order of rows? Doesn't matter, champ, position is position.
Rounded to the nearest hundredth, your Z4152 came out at -0.09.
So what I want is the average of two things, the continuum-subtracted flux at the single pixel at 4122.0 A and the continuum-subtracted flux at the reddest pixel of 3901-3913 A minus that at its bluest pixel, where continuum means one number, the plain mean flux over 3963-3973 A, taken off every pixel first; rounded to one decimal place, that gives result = -3.5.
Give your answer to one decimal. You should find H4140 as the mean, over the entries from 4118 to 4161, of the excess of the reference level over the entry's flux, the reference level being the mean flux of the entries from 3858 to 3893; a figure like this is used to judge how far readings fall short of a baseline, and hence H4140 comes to 2.9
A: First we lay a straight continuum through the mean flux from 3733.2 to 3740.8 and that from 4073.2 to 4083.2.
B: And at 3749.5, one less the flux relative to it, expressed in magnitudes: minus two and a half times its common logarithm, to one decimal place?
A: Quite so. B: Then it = 4.8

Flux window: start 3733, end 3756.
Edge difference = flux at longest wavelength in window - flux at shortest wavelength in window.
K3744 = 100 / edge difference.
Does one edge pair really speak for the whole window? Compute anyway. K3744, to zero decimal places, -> 161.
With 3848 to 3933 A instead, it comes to 50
